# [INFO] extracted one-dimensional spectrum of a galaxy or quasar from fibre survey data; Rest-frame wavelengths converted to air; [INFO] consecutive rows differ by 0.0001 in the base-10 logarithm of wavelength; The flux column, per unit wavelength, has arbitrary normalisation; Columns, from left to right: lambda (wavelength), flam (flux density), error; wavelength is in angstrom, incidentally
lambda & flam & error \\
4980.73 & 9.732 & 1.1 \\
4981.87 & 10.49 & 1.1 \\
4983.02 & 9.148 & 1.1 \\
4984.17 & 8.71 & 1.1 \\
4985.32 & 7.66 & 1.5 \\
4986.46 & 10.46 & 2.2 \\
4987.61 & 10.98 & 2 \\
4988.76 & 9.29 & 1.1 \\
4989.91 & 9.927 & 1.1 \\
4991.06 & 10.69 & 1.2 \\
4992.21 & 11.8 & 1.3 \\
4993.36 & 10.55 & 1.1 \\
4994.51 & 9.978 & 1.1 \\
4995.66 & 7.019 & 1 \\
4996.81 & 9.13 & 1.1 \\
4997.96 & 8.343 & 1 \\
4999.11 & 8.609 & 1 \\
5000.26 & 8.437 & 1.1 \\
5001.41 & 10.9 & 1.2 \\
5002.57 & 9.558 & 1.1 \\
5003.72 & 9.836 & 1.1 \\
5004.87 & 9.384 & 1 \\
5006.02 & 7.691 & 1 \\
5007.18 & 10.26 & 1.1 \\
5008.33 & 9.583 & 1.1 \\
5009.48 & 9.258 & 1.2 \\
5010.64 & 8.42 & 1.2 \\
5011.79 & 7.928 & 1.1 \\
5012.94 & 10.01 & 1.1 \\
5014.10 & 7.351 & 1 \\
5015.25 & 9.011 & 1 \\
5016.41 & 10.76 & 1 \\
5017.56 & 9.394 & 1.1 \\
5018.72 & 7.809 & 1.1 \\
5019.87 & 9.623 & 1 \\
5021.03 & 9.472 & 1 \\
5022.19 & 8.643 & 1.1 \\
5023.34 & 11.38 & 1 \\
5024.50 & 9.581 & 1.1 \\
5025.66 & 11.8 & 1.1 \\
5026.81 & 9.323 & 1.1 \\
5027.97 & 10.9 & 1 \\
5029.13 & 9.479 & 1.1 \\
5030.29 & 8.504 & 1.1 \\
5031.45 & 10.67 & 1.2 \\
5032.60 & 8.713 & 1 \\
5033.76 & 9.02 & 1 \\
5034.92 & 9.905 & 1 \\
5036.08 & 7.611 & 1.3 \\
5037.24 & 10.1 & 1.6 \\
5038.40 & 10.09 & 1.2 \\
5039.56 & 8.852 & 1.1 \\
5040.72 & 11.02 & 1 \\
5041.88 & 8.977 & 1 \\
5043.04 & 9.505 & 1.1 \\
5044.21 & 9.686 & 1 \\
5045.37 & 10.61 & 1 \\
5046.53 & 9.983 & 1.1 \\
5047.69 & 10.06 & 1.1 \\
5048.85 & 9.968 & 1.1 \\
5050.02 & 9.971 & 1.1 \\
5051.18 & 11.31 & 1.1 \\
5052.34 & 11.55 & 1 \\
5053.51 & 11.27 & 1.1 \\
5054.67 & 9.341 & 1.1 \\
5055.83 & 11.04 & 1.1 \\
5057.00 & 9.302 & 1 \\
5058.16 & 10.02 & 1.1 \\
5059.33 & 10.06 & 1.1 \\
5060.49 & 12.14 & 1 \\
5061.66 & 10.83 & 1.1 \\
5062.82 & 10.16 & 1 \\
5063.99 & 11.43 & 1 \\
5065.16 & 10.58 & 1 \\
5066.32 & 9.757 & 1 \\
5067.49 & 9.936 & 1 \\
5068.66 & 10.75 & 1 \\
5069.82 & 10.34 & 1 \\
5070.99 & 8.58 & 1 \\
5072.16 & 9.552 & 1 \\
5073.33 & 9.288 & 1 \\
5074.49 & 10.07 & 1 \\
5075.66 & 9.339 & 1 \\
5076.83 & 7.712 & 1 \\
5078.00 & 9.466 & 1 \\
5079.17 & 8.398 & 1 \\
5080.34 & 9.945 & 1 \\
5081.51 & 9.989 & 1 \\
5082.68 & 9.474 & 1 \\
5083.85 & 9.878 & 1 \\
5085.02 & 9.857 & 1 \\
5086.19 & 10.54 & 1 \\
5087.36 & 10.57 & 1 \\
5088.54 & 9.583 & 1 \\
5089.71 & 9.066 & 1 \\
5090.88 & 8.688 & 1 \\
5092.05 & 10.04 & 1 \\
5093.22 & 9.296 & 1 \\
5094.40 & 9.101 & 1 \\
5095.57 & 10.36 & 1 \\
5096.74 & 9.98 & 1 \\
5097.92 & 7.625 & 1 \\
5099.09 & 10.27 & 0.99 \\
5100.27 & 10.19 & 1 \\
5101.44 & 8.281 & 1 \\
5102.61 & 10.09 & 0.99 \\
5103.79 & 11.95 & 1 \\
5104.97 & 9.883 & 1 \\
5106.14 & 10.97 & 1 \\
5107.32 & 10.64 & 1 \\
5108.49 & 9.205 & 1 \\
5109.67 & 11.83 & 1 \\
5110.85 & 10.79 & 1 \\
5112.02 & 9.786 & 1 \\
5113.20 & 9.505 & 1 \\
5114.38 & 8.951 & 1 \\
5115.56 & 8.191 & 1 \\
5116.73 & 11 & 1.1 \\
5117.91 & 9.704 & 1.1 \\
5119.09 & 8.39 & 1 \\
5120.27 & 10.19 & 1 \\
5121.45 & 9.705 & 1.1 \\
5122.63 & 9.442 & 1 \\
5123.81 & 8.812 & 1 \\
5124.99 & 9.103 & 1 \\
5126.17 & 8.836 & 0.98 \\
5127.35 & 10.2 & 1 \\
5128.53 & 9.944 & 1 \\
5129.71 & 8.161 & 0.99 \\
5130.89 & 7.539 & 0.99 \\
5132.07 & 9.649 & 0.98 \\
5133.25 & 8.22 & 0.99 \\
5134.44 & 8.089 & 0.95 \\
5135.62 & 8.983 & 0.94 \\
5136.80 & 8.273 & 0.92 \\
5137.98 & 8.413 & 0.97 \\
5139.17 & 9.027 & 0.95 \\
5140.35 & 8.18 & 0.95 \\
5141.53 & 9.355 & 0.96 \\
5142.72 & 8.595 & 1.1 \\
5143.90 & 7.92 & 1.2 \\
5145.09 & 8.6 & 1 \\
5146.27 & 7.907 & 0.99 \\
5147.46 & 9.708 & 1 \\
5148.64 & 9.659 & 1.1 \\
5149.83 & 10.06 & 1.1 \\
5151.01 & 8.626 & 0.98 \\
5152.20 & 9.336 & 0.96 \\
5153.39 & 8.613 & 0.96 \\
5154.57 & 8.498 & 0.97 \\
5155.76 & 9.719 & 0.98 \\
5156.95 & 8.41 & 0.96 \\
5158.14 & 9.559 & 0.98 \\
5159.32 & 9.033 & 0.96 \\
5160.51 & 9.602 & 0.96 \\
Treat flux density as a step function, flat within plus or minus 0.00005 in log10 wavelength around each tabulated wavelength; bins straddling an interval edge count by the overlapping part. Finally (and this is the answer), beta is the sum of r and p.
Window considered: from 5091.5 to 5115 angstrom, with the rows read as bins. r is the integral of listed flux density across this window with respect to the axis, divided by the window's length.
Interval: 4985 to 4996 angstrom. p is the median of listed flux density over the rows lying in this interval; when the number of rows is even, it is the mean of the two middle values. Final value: 20.2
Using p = 10.22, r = 9.9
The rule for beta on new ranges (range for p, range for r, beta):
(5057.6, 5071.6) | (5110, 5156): 19.3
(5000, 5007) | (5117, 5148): 18.4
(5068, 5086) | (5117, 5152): 18.5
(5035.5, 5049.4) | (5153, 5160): 19.0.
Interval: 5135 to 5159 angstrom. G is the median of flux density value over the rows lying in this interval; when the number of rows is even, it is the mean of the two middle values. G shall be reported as 8.6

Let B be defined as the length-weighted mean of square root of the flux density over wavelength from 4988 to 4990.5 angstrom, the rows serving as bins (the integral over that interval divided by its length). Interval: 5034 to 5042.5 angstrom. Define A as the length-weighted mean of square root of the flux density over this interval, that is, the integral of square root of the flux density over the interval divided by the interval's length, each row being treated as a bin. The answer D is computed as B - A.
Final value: 0.04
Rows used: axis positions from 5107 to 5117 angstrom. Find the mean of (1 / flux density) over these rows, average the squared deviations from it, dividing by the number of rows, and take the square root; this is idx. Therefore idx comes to 0.0112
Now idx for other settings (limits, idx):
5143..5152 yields 0.0104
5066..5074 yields 0.0071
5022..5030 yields 0.0107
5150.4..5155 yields 0.0042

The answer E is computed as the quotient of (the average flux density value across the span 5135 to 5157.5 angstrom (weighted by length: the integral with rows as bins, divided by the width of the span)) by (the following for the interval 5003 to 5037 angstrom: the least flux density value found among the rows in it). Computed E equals 1.20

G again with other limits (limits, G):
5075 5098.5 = 9.5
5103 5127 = 9.7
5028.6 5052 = 9.9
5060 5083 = 9.9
